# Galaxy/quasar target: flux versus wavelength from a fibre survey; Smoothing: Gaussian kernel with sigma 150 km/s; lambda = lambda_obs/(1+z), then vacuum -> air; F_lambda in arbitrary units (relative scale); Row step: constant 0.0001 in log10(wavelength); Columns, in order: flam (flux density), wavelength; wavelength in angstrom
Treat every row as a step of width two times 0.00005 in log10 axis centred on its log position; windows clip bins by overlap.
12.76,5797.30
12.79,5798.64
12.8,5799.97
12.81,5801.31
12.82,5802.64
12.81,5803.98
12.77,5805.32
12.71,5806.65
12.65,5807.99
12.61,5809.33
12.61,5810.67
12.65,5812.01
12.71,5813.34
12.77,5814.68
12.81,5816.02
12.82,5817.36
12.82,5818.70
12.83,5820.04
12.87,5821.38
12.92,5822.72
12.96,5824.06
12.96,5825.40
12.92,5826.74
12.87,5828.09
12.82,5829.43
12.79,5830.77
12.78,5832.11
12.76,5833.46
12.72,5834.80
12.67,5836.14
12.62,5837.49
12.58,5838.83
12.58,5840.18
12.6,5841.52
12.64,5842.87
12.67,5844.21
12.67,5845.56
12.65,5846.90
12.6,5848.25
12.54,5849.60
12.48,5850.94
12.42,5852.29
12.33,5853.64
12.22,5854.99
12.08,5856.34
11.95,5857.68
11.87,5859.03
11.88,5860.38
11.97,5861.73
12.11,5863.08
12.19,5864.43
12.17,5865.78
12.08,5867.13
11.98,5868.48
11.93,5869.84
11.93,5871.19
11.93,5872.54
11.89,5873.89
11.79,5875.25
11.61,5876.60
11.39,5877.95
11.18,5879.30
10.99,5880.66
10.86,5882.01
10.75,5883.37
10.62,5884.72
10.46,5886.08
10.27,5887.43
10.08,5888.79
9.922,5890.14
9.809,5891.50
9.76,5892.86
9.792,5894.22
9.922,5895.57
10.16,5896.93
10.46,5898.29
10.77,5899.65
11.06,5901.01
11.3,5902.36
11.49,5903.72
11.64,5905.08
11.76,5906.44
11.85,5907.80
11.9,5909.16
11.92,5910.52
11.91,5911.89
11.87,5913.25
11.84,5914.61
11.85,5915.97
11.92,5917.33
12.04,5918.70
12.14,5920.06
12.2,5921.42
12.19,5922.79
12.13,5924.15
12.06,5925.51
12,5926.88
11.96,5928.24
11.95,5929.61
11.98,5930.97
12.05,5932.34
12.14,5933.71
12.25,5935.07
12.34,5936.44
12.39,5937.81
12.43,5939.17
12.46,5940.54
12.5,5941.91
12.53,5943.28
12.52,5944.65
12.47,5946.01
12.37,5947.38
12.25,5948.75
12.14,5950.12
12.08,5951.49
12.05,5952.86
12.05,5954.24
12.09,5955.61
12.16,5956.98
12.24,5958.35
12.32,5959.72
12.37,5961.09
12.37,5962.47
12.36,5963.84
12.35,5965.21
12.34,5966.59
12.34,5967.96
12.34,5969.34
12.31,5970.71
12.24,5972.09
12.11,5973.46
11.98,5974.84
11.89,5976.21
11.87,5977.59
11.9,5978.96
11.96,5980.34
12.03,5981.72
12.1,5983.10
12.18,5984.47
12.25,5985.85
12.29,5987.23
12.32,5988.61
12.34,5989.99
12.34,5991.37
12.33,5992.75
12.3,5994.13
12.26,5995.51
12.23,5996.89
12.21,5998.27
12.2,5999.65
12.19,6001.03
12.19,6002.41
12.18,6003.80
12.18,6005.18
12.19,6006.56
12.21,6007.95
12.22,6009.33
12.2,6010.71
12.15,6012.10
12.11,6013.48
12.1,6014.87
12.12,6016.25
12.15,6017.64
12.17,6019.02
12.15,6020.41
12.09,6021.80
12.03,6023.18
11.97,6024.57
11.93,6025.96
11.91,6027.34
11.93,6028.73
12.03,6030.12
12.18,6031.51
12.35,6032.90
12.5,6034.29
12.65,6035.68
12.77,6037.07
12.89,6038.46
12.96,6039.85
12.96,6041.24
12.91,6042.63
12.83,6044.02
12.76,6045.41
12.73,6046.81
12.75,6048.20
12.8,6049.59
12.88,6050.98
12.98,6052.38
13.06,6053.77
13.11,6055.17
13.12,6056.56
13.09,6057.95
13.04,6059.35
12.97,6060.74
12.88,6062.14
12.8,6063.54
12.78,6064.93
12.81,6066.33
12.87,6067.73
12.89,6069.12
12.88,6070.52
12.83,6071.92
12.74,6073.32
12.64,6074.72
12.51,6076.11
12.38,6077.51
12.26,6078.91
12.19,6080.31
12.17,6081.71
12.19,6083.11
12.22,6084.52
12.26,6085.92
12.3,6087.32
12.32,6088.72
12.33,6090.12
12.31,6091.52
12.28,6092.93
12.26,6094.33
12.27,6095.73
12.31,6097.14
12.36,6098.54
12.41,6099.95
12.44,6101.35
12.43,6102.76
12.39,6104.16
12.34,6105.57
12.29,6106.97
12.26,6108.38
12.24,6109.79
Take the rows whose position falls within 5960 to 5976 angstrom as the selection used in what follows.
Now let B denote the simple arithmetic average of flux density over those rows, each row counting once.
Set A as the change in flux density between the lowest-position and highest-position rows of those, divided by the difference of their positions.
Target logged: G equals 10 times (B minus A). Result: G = 123.1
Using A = -0.028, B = 12.3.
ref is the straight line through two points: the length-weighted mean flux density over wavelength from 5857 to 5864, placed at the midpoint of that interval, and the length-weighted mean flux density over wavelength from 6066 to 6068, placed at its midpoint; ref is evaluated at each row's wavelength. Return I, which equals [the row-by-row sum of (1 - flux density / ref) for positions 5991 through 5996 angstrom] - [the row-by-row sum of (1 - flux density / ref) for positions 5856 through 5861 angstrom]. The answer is 0.1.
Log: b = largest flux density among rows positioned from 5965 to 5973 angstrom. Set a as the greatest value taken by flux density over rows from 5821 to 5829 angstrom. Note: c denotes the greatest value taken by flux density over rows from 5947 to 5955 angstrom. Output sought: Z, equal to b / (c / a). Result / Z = 12.9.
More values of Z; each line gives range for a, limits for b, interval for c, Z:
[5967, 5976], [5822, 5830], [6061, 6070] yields 12.4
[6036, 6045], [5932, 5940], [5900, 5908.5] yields 13.6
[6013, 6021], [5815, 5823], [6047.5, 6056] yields 12.0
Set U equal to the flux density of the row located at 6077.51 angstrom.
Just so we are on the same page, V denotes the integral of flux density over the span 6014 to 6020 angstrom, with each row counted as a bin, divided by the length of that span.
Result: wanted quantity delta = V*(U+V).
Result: 297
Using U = 12.38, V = 12.1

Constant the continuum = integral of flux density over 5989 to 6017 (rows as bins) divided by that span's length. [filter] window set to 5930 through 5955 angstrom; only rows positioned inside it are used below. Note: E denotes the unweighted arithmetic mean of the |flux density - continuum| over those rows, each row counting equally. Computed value 0.2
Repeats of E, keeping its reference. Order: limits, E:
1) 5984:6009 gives 0.1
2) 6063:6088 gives 0.3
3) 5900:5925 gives 0.4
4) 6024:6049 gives 0.4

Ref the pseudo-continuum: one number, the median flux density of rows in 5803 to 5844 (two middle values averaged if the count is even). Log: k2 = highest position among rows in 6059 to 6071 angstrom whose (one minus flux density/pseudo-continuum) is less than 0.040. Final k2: 6070.52 angstrom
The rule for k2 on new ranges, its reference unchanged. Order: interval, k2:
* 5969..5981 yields 5970.71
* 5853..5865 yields 5853.64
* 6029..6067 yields 6066.33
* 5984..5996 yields 5995.51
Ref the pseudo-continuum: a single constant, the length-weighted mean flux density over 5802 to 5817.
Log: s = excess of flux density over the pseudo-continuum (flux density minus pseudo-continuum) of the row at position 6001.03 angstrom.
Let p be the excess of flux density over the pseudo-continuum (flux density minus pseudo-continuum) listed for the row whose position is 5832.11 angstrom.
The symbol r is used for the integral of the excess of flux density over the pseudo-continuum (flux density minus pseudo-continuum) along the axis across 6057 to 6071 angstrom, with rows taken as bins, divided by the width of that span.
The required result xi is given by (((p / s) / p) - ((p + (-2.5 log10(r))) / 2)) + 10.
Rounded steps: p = 0.062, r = 0.187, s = -0.5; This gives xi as 7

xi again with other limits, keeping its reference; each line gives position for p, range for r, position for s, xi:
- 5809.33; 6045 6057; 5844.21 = -12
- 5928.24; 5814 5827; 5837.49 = -1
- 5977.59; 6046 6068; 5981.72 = 8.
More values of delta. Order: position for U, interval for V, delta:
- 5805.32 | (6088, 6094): 309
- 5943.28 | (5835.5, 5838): 317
